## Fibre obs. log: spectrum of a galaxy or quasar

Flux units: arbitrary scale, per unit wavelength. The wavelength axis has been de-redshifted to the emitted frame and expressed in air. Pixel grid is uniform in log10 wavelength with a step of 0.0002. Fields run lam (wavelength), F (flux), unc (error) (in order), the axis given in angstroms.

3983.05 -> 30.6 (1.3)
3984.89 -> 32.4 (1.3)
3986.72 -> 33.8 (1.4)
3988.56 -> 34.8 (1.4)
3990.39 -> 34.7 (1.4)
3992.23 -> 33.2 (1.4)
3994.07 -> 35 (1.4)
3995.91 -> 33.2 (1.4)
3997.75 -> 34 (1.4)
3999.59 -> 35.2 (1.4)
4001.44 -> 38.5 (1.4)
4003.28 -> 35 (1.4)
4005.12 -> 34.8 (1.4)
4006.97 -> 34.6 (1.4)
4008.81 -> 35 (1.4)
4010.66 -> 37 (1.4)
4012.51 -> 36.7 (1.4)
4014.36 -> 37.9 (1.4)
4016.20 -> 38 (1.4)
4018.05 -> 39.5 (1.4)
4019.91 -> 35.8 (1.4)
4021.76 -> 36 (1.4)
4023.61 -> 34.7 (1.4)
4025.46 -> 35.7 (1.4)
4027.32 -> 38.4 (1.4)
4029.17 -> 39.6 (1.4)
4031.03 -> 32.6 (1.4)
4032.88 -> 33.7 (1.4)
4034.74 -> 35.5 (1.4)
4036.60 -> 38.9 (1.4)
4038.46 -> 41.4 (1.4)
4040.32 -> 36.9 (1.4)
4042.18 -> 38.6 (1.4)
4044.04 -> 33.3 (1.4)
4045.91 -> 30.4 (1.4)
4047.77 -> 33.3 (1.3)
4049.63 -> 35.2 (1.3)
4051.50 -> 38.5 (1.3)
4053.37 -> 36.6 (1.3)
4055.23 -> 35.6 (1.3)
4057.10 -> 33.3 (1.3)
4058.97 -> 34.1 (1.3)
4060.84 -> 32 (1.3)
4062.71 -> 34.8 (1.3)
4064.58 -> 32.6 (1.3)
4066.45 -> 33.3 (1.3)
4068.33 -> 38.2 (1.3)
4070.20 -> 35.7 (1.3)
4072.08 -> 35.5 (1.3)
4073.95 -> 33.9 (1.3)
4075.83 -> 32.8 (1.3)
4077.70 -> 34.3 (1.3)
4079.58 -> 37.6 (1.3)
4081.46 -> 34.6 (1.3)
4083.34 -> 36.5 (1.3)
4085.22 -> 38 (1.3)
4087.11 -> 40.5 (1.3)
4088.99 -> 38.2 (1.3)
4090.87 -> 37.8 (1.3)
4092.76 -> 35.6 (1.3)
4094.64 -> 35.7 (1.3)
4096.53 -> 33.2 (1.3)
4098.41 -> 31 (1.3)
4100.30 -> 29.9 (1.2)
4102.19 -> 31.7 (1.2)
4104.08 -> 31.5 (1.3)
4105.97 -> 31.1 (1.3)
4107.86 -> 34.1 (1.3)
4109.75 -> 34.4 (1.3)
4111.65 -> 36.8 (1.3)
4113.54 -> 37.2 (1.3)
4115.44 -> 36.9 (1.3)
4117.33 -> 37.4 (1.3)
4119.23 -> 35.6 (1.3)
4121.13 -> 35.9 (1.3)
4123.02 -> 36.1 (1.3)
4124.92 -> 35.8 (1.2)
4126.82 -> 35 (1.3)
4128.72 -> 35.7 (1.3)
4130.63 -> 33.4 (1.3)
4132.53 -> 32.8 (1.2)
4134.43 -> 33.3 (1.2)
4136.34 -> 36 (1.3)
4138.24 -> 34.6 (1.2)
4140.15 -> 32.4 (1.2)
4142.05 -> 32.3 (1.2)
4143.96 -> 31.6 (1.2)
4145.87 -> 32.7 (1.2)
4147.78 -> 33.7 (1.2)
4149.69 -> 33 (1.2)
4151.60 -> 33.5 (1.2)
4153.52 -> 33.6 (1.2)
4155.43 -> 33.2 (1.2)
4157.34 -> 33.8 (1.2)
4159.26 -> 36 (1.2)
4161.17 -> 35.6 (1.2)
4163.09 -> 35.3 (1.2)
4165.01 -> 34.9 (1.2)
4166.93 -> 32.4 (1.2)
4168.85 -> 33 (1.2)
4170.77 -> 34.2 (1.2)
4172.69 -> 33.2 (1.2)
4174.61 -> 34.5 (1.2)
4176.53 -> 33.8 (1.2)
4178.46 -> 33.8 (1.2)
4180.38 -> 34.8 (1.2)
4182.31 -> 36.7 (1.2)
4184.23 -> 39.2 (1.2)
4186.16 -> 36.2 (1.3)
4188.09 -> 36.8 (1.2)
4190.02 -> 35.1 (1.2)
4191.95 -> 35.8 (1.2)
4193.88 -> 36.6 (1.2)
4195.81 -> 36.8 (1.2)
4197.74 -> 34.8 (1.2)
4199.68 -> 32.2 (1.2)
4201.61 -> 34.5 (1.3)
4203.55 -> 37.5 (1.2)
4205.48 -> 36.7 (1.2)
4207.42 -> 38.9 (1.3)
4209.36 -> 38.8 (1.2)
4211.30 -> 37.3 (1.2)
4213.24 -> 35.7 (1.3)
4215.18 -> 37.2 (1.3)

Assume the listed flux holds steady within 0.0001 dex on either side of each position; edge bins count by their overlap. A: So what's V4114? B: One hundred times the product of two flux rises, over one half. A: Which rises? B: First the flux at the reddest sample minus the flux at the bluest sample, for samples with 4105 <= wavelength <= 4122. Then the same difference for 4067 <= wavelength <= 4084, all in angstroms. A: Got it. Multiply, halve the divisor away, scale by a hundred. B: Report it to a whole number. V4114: -1632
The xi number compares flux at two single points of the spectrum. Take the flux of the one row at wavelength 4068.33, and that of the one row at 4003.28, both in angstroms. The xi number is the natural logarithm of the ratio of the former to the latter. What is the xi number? 0.087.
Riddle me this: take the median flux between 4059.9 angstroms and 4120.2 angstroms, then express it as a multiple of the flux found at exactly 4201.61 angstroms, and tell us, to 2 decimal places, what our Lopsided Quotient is 1.02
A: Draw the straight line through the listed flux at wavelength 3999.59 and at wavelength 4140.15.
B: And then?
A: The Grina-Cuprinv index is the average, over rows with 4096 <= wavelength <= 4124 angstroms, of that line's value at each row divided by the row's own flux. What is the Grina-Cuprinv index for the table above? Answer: 0.971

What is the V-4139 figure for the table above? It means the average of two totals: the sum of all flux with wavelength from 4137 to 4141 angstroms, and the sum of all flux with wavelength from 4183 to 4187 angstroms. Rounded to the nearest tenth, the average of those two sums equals 71.2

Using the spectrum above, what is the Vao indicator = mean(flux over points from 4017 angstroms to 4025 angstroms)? 36.5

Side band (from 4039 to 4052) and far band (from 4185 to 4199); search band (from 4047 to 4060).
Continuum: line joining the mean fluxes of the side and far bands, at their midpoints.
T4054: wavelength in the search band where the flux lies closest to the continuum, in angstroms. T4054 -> 4049.63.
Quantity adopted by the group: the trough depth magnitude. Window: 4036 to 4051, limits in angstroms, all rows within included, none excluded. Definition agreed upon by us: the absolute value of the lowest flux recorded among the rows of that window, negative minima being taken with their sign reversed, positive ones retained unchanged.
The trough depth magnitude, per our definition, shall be 30.4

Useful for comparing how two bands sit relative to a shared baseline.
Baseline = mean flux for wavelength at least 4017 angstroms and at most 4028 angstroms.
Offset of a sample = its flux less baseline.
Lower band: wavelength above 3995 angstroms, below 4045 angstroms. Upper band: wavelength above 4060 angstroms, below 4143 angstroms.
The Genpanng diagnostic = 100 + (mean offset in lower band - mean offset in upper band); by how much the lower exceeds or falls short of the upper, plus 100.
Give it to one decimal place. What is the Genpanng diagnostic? 101.5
